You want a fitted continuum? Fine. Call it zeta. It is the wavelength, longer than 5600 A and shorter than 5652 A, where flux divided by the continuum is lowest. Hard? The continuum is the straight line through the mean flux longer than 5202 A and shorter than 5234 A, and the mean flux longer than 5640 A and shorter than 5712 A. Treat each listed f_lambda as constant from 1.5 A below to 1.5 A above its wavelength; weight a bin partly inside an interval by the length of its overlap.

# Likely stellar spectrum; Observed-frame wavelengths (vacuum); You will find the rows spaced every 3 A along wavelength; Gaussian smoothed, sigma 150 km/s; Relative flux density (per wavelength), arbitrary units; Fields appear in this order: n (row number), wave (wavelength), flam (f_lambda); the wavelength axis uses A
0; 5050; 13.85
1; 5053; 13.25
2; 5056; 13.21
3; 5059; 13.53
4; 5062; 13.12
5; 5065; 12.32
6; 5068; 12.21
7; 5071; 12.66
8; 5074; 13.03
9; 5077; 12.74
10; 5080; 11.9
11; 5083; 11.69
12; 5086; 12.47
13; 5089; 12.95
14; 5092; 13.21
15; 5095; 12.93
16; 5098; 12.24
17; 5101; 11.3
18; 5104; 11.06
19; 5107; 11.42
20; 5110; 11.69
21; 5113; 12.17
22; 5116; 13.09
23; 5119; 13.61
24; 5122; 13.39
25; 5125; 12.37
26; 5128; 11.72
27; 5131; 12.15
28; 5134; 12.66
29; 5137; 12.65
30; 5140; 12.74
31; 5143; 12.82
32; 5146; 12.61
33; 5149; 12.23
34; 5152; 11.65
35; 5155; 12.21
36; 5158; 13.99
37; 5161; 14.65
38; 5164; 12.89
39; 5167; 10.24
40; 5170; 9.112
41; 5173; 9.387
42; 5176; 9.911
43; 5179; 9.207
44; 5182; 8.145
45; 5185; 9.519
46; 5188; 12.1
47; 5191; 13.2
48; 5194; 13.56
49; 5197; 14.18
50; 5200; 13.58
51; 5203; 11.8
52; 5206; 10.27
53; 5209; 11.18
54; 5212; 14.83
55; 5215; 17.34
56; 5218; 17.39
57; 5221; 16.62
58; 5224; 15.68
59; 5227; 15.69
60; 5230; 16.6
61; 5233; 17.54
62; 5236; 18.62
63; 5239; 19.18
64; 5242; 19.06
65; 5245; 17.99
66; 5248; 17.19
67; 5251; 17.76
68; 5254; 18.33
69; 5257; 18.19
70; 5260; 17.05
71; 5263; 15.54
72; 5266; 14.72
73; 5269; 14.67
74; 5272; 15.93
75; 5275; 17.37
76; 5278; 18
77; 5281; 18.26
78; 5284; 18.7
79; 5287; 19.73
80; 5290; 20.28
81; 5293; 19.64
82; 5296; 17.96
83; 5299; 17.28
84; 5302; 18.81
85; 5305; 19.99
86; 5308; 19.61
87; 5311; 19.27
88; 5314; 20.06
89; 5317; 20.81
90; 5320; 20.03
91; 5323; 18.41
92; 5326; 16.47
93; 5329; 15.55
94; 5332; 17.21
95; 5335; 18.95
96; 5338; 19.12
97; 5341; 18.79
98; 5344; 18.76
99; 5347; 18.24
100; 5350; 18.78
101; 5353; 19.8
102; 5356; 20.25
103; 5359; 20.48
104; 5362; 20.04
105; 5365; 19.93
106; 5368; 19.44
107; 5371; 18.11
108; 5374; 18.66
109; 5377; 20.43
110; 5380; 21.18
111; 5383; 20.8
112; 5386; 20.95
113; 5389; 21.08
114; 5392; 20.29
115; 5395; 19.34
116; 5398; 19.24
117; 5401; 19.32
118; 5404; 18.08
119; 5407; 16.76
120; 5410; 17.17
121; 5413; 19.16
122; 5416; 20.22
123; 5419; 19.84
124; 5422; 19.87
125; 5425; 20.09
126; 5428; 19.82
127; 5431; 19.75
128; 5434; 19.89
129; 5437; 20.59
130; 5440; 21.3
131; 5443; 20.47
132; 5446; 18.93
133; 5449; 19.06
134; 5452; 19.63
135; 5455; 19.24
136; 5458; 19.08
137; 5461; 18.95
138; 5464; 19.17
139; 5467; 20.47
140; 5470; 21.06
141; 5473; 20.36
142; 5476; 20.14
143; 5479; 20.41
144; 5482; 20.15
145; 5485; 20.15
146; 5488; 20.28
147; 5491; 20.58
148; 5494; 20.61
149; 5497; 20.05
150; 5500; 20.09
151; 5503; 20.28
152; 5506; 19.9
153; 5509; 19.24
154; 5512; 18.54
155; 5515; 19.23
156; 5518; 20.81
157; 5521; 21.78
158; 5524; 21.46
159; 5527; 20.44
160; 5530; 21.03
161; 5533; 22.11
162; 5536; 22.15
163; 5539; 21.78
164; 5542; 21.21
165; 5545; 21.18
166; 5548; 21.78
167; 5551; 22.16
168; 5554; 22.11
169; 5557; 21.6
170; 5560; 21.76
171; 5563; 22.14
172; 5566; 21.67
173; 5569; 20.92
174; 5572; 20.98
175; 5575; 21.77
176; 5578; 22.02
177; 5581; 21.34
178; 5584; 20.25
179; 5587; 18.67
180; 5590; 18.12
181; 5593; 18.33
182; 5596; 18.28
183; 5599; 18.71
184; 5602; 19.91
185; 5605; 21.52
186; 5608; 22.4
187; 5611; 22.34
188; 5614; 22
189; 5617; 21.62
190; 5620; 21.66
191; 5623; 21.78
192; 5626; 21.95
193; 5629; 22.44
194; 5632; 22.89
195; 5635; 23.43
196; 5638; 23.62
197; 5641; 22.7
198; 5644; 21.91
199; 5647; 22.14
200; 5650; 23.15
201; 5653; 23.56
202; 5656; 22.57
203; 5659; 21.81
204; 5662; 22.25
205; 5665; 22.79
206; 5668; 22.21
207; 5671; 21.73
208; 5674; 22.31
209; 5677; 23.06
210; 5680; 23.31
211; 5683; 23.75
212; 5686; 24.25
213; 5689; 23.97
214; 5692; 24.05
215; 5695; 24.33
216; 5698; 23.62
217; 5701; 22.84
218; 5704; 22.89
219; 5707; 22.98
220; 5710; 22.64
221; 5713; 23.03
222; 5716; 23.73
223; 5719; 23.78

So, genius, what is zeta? 5602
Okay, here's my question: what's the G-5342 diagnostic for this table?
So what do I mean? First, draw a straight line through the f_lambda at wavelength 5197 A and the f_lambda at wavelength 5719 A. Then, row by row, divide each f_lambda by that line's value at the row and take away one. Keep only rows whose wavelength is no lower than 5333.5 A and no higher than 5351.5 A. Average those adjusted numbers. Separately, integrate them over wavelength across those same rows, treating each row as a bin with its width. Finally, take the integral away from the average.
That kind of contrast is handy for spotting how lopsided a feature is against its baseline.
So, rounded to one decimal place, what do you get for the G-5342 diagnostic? -1.9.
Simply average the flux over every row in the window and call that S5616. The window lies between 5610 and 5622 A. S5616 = 22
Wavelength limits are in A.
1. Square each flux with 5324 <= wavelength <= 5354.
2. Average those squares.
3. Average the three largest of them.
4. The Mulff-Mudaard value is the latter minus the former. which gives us 41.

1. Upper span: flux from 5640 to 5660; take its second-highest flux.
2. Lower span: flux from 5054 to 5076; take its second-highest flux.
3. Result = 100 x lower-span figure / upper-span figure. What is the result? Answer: 57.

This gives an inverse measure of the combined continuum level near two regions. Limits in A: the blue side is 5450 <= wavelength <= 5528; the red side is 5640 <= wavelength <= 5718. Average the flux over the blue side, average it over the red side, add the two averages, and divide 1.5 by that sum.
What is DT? 0.035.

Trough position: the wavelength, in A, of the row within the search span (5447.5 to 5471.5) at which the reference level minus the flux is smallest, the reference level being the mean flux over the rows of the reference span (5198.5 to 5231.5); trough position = 5470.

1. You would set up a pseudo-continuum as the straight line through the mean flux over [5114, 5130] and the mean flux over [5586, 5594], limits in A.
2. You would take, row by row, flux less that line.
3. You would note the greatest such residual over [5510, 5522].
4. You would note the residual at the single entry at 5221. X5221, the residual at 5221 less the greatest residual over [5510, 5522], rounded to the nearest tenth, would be -1.6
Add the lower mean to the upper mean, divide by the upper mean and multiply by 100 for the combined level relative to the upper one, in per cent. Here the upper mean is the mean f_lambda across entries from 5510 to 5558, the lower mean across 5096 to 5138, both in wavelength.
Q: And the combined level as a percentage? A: 158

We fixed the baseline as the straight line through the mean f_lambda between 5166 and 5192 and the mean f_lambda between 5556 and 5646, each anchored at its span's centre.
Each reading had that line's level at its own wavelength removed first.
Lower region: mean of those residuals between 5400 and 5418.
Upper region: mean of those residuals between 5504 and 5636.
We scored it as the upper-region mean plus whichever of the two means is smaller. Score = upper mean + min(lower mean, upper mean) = 1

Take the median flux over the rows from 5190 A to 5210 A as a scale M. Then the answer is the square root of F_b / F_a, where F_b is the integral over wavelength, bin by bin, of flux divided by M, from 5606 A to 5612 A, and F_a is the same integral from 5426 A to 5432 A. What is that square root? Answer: 1.06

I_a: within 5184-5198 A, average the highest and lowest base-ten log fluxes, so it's 1.07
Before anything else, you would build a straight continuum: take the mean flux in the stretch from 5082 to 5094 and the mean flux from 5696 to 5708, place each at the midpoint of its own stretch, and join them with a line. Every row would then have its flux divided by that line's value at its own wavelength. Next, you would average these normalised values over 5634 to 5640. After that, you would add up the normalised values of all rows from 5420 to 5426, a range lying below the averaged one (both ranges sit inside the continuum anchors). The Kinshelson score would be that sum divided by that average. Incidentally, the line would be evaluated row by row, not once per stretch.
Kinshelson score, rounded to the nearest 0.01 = 2.04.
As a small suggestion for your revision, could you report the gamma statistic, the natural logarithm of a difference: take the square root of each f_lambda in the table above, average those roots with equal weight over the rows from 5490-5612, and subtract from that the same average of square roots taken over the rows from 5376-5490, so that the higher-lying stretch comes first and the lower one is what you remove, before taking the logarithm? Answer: -2.3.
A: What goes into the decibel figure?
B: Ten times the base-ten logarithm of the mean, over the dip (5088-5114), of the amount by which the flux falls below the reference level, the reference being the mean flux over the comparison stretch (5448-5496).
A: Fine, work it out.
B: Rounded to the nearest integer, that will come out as 9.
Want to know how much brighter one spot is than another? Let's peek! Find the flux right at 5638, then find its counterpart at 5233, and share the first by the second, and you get 1.35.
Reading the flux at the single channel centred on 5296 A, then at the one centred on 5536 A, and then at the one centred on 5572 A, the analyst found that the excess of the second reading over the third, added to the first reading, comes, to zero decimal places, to 19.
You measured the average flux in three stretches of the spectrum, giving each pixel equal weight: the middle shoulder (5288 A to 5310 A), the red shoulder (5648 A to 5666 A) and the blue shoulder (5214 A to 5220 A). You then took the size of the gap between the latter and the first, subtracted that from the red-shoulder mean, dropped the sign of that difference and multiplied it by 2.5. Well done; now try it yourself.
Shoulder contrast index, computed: 52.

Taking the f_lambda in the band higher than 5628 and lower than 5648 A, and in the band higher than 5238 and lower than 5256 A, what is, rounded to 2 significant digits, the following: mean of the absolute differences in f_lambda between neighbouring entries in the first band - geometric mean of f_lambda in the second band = -18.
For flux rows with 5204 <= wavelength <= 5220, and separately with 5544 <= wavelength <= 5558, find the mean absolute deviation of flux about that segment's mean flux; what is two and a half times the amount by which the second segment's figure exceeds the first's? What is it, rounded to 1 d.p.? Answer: -6.2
